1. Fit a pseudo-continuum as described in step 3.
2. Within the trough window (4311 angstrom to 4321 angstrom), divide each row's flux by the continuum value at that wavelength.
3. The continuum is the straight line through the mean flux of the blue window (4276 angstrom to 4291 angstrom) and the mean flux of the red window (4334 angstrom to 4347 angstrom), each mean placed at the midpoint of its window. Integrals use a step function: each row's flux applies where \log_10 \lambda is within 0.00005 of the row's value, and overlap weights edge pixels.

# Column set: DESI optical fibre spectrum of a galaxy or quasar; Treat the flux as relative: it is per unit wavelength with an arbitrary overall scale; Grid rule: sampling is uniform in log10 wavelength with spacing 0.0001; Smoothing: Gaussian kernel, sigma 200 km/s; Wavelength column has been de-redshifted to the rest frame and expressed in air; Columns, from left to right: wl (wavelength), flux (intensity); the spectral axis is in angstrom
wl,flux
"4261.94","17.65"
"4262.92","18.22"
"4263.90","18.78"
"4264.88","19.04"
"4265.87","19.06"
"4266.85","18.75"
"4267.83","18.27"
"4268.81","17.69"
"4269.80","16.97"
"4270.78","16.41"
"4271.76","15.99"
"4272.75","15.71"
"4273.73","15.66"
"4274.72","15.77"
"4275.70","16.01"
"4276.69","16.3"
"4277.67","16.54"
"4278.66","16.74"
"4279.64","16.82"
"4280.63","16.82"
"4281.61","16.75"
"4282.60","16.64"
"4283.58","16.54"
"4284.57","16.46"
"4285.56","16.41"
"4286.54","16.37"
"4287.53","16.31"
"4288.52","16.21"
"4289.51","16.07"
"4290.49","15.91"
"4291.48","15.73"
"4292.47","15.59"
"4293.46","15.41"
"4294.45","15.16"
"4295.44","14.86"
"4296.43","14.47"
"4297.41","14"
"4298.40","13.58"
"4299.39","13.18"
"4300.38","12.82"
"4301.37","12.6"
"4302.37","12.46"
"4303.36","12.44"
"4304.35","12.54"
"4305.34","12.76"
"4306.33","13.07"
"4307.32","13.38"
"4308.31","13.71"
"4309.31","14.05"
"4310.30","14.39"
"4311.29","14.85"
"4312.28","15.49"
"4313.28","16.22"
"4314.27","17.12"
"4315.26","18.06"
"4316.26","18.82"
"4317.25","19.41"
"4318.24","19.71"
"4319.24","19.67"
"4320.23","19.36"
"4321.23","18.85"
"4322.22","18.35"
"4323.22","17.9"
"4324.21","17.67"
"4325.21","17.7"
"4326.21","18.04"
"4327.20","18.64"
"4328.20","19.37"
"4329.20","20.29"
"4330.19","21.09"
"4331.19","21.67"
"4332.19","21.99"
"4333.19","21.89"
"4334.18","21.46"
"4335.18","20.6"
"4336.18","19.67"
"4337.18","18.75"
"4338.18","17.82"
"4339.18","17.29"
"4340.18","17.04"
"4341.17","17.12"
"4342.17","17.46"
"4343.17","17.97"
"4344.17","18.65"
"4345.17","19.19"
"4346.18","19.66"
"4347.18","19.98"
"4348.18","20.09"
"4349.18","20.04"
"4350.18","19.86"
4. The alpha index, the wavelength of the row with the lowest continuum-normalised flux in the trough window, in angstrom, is 4311.29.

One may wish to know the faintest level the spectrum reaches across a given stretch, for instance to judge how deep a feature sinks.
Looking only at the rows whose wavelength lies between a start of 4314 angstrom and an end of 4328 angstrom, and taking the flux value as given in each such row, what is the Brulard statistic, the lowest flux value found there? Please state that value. 17.12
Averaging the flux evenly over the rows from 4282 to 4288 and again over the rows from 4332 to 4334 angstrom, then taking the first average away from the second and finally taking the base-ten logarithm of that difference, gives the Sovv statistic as 0.7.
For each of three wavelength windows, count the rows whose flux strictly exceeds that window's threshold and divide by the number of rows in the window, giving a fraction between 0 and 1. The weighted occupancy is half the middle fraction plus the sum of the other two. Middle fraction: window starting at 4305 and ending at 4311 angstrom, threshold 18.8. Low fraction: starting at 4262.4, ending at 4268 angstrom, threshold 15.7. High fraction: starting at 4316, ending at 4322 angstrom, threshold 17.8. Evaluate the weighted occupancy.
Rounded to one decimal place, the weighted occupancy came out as 2.0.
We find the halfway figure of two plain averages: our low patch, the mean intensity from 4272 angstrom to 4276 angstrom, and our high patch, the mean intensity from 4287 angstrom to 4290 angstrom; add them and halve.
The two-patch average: 16.0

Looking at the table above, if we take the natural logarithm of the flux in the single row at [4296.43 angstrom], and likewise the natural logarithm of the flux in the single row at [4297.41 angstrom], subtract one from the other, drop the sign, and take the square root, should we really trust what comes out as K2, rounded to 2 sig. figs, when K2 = 0.18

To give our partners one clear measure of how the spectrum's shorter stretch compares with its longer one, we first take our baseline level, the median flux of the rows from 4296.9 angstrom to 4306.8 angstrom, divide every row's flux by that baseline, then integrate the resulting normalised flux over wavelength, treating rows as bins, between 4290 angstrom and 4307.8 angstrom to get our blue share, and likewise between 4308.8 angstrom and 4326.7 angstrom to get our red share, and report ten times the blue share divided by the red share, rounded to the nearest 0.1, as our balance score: 7.9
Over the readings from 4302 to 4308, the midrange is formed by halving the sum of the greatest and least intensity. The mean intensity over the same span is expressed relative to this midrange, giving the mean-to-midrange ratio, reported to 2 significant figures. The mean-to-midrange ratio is 0.99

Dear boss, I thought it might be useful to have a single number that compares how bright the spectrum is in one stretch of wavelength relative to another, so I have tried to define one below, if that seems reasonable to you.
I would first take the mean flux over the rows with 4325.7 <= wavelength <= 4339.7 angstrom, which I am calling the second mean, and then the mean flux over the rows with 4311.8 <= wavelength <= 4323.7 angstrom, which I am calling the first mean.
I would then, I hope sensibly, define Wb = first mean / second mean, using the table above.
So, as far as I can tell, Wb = 0.92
